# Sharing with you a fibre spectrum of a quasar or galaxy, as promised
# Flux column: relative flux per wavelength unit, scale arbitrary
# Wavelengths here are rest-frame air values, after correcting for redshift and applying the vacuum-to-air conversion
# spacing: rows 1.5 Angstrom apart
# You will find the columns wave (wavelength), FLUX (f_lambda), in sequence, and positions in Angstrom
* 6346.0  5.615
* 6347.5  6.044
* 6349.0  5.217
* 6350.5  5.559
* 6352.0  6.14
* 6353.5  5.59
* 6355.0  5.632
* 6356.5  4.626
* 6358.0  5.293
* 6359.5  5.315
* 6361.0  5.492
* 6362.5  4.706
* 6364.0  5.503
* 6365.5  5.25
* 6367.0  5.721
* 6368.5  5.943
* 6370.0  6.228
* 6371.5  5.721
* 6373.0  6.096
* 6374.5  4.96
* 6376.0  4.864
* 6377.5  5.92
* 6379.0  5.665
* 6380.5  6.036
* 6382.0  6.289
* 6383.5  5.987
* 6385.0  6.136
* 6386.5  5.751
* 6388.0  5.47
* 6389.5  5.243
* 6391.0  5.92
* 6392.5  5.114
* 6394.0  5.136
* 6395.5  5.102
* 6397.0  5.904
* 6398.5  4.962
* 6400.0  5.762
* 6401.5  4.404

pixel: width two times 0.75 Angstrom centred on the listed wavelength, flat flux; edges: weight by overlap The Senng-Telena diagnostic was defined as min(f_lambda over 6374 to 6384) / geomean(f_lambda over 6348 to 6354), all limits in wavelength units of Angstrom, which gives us 0.87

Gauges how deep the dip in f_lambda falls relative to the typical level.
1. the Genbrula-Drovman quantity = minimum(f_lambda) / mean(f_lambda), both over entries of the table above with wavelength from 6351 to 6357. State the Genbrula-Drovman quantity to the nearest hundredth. 0.84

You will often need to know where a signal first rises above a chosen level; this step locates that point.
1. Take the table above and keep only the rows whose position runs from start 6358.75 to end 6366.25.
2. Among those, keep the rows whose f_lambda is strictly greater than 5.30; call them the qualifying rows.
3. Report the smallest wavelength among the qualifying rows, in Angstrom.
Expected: 6359.5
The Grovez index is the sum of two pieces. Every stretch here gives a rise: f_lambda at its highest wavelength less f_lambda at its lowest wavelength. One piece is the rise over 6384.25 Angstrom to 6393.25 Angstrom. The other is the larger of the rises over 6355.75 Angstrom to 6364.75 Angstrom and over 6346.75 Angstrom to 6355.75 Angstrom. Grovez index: -0.145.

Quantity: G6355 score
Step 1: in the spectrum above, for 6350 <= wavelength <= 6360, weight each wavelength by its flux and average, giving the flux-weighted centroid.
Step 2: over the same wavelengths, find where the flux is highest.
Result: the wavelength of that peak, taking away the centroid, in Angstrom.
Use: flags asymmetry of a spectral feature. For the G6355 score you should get -2.9 Angstrom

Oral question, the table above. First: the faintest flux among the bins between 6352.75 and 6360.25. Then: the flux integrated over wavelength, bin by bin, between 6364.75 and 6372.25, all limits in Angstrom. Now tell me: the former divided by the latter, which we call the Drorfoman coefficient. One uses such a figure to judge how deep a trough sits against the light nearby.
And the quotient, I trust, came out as 0.107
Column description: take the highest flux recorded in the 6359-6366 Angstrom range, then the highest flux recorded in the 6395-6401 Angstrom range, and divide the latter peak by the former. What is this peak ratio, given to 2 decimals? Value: 1.07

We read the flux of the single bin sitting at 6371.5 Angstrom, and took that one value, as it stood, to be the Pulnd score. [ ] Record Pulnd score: 5.721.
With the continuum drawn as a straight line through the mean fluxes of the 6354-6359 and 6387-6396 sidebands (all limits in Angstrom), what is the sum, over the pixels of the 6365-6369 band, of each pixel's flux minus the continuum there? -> 1.2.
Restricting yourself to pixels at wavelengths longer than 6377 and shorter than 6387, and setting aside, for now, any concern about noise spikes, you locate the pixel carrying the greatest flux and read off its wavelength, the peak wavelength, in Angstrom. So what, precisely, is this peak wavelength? 6382.0 Angstrom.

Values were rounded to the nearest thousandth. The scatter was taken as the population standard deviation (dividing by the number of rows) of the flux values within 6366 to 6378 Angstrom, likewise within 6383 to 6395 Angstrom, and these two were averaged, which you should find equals 0.427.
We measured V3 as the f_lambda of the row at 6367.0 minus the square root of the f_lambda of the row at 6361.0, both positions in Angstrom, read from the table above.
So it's 3.4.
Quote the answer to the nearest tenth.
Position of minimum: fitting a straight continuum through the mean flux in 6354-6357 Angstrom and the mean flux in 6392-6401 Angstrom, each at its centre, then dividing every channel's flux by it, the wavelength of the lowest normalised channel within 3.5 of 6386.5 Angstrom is 6389.5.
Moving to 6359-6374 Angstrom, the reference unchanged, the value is 6362.5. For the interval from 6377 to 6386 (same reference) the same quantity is 6379.0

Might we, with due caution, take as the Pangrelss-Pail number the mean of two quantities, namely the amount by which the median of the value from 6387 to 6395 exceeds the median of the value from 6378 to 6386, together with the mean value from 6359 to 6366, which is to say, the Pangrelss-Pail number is 2.2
